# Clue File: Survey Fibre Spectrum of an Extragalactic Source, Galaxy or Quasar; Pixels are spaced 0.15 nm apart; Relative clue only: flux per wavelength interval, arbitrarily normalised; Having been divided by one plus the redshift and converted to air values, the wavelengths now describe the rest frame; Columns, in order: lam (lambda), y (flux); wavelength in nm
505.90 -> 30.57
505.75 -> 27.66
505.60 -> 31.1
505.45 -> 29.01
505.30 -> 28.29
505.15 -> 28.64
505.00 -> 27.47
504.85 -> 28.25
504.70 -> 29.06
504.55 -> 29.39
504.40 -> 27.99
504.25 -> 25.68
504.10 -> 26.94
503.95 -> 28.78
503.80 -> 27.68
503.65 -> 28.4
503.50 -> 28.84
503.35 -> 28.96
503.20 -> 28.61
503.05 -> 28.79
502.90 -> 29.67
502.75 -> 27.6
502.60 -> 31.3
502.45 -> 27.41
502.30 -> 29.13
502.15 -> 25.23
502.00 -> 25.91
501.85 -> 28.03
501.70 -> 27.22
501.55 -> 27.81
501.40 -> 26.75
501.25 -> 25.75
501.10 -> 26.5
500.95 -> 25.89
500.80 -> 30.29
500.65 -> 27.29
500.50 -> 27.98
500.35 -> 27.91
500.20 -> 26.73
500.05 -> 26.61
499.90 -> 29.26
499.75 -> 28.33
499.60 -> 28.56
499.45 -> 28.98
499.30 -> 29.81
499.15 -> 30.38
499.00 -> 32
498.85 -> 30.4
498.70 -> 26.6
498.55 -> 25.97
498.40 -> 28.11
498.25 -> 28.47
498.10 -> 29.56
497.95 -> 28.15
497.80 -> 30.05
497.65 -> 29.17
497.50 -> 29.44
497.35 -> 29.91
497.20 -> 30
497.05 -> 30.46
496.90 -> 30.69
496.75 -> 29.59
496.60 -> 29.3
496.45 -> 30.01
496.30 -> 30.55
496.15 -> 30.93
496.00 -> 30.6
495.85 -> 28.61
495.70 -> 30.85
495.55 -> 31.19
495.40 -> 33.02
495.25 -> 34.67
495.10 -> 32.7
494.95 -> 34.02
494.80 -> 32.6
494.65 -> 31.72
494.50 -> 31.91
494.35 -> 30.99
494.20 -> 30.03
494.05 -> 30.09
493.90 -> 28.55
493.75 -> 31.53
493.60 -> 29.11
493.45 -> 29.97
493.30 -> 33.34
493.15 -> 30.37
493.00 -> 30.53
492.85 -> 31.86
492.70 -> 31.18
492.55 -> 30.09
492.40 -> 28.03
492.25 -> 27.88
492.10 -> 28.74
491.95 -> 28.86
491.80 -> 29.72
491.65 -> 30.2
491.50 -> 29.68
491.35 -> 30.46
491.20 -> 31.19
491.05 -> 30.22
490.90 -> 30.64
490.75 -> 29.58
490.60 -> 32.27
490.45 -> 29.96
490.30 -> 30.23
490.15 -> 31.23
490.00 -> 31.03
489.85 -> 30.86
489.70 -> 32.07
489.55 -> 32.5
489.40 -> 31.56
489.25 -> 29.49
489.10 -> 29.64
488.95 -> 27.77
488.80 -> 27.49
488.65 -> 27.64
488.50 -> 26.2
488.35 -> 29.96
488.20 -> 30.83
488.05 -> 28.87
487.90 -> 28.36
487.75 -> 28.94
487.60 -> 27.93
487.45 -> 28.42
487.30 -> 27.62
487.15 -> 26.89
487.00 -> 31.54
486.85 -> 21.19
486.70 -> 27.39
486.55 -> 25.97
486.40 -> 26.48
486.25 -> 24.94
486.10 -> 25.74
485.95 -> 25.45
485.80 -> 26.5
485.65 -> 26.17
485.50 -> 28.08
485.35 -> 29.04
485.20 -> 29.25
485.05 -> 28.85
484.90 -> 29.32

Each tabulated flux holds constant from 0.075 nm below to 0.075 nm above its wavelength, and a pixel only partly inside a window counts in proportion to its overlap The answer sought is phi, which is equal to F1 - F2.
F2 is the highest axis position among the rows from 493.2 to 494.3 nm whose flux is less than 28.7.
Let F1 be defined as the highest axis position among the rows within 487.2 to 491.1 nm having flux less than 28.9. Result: -4.95 nm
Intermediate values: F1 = 488.95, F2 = 493.90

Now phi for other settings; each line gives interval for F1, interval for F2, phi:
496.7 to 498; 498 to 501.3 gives -3.30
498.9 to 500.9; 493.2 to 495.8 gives 6.75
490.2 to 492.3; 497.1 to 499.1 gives -6.45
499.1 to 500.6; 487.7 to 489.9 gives 11.55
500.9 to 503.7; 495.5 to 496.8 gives 7.80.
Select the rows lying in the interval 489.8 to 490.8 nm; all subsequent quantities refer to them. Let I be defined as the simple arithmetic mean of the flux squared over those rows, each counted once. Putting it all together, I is 945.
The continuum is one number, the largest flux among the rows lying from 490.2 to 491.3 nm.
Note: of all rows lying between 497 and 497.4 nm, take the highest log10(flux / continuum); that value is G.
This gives -0.03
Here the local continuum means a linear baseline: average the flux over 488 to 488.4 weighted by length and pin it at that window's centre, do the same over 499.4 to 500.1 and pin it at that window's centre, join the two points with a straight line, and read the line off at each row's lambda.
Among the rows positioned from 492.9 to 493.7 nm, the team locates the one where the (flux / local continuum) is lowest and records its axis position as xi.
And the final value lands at 493.60 nm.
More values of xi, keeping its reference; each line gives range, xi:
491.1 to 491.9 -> 491.50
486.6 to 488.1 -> 486.85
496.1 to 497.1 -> 496.60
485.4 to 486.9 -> 486.85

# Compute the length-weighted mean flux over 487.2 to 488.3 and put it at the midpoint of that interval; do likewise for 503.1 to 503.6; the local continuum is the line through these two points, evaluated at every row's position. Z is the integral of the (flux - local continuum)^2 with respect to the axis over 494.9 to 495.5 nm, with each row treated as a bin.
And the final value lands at 14.0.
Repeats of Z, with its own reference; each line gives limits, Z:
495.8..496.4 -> 1.8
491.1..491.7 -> 1.8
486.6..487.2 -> 10.5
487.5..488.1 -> 0.1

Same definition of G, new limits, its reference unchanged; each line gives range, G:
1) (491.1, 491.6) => -0.01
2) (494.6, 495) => 0.02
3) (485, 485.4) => -0.04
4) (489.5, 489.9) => 0.00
